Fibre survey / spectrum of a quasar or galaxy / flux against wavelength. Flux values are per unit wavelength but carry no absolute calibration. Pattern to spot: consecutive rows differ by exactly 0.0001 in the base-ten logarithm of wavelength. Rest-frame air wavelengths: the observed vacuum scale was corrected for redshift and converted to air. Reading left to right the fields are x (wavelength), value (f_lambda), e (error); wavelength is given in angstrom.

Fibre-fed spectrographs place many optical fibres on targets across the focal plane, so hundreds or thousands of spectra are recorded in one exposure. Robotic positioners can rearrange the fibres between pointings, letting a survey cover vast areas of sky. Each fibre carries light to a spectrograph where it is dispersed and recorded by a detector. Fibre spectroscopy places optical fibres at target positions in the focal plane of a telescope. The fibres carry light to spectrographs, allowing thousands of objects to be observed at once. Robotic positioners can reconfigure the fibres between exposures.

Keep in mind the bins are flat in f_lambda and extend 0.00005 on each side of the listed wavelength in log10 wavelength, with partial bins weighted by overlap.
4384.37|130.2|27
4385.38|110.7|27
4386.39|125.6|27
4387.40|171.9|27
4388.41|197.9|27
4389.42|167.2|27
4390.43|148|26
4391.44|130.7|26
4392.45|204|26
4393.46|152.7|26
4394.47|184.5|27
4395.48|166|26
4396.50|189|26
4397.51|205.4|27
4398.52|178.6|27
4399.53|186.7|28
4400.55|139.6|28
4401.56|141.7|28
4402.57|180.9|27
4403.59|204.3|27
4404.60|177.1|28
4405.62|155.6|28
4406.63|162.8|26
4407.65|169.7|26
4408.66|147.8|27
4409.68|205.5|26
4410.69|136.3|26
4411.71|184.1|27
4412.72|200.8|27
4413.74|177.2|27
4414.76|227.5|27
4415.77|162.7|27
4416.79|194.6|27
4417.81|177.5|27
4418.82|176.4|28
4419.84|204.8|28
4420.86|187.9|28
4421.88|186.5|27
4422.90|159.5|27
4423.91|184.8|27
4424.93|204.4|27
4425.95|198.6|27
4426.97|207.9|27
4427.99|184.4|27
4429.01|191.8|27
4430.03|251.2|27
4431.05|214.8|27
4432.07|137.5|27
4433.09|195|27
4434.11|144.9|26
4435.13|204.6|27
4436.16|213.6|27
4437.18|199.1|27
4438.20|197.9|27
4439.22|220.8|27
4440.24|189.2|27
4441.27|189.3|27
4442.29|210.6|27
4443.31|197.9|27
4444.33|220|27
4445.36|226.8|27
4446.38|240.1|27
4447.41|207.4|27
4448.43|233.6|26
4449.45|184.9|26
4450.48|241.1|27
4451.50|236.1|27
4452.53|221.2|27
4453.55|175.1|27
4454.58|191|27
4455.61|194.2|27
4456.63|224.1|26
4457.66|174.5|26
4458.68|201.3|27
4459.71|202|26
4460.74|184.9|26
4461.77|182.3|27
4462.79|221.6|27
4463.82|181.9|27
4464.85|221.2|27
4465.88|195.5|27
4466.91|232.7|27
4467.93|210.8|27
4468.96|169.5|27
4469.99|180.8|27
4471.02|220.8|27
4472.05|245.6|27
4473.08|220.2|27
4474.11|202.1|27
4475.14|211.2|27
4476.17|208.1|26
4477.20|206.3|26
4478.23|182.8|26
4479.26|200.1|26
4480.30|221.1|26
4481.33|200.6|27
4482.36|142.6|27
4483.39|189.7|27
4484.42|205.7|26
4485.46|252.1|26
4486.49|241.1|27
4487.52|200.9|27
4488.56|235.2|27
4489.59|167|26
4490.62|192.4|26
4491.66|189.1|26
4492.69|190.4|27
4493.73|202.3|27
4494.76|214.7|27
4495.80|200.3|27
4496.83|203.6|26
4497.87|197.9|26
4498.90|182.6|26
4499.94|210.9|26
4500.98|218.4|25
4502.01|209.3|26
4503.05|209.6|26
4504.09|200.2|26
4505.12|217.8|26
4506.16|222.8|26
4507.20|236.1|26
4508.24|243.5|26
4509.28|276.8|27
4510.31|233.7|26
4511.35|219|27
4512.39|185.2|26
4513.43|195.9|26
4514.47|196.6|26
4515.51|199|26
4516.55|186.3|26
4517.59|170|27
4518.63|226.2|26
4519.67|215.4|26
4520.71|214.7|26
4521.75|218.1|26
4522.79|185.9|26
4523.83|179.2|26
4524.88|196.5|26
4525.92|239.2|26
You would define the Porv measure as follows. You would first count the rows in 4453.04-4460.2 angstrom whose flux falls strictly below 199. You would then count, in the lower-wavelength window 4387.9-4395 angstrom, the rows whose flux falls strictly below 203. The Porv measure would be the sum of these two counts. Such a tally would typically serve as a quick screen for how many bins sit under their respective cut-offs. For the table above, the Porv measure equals 10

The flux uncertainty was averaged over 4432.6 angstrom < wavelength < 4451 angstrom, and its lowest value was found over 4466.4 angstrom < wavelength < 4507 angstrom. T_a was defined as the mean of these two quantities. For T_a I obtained 25.9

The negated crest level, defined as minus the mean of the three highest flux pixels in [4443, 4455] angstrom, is -239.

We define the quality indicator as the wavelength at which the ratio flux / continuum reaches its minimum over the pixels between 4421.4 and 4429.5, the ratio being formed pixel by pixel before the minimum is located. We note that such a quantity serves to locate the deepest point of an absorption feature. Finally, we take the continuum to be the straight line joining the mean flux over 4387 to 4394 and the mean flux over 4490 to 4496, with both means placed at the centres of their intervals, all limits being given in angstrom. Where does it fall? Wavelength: 4422.90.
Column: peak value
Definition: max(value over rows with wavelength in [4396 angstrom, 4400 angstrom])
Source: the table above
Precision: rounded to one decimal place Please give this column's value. 205.4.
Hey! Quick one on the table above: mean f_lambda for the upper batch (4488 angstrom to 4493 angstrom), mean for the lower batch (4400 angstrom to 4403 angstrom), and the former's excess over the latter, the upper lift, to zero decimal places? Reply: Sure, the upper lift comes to 41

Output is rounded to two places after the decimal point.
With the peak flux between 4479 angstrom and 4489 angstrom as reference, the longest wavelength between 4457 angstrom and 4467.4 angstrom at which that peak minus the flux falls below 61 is 4466.91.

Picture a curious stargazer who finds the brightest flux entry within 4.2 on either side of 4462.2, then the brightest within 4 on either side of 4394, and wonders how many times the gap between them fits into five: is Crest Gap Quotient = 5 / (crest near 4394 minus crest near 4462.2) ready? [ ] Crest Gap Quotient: -0.31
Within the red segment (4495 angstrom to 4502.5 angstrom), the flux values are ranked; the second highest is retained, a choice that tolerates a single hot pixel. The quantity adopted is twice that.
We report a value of 422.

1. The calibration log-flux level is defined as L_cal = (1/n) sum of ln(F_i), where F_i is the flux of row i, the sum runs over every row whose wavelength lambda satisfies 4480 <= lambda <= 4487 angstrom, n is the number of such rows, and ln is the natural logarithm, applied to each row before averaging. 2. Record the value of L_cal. 5.32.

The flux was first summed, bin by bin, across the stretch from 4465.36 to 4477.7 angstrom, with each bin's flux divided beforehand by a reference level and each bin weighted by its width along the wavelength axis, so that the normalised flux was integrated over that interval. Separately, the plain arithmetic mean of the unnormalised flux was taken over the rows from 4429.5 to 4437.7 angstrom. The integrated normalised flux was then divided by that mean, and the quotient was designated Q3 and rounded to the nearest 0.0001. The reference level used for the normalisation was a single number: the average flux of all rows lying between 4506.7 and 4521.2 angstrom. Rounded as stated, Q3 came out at 0.0617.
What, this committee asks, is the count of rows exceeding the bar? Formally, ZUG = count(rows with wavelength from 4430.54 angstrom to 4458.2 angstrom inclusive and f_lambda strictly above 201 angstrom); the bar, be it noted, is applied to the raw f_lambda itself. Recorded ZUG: 14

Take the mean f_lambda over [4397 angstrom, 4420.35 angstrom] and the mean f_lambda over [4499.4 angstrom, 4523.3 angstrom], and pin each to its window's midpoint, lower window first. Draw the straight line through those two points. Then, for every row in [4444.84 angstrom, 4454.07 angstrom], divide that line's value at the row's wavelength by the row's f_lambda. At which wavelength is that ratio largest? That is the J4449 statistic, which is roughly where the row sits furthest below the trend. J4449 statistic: 4453.55 angstrom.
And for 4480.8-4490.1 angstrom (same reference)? 4482.36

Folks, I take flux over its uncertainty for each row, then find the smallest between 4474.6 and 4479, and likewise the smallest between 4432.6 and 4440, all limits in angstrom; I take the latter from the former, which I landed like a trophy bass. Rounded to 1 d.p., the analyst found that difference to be 1.5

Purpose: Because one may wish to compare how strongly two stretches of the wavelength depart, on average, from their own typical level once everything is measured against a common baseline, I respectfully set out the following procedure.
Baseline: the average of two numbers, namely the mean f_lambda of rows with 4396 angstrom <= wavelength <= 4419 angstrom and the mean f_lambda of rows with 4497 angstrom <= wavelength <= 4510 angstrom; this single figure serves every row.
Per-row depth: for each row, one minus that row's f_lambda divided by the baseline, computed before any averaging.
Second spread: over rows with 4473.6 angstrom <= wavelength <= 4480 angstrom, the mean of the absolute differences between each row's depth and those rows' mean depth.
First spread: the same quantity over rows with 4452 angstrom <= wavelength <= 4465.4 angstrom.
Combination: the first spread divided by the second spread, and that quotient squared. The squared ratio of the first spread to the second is 5.3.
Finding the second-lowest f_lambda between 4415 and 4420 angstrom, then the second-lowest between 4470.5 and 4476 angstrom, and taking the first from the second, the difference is 35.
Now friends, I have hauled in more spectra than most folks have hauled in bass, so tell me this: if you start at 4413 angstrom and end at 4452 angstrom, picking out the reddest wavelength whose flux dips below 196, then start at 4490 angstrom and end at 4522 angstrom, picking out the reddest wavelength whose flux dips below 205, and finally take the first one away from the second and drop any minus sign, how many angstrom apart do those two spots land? 68.1 angstrom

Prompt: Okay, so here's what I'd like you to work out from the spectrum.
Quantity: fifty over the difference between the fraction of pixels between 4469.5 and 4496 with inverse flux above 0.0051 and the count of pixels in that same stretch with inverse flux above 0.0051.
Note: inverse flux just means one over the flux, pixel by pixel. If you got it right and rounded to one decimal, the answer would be -6.5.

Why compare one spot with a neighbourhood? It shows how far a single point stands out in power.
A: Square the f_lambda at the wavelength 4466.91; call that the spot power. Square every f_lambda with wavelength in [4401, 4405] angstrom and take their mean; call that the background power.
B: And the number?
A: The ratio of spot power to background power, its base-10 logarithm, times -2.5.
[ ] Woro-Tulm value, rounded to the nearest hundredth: -0.59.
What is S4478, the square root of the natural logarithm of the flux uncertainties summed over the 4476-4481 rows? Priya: 2.21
